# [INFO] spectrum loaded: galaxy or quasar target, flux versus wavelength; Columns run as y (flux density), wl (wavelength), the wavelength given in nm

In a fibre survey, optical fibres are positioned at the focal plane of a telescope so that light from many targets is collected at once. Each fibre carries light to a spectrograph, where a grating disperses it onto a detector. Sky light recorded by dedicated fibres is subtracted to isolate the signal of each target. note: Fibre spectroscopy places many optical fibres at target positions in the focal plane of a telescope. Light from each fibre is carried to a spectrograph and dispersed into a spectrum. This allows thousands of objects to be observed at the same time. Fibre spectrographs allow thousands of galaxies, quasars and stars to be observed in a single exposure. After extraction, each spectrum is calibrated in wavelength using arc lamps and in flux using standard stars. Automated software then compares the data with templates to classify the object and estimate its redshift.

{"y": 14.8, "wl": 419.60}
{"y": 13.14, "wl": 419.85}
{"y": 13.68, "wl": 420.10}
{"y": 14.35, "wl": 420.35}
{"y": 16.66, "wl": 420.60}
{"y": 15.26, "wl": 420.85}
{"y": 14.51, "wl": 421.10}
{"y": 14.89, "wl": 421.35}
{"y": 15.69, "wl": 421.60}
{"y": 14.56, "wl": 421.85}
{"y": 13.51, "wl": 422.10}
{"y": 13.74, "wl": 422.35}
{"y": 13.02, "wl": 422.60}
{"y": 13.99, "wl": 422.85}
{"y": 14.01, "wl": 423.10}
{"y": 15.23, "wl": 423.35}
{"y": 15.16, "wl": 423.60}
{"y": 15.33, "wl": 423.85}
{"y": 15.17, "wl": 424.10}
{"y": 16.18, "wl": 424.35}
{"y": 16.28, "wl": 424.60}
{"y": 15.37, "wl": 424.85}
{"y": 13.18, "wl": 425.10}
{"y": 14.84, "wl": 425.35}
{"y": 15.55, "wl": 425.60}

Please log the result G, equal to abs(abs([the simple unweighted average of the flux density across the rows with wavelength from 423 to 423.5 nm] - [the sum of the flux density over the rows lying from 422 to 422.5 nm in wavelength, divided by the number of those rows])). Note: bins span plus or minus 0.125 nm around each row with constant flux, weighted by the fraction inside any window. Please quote 1.0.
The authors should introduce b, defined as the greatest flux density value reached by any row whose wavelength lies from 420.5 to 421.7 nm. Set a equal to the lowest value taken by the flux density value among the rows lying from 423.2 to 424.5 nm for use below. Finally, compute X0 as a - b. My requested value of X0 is -1.5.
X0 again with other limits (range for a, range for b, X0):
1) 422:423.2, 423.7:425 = -3.3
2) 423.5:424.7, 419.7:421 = -1.5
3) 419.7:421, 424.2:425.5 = -3.1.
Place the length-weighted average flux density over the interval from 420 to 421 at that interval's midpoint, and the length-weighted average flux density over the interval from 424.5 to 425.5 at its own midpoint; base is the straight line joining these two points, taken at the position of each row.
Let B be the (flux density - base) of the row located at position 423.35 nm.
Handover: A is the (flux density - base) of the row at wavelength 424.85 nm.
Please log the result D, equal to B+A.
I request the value 0.8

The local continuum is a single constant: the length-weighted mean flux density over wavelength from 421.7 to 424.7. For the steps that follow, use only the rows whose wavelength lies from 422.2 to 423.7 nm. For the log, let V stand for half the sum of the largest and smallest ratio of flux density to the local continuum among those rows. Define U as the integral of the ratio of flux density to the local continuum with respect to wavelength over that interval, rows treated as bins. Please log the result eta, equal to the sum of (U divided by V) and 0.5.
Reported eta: 2.00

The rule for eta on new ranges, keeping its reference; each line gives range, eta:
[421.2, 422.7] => 1.99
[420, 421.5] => 1.98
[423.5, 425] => 1.98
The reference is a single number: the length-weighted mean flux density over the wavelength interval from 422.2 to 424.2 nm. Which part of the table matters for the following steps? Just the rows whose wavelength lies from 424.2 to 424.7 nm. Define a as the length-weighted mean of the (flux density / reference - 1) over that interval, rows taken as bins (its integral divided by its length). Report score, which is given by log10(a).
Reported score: -0.92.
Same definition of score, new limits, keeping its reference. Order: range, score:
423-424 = -1.44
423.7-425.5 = -1.28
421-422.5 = -2.80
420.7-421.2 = -1.41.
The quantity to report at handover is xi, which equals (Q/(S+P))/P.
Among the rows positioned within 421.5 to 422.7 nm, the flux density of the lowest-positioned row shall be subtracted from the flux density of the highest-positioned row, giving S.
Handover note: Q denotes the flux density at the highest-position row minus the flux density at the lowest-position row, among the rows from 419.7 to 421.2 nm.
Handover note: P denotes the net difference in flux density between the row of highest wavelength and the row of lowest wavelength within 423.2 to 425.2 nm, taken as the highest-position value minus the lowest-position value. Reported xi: 0.14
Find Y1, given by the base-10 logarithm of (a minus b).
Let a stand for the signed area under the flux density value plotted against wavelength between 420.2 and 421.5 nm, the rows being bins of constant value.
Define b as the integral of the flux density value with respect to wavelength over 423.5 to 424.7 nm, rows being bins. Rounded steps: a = 19.7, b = 18.7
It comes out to -0.042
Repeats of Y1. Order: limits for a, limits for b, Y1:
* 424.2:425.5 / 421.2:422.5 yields -0.025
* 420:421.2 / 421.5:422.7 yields -0.001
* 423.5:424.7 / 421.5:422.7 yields 0.263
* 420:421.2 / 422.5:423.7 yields -0.118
